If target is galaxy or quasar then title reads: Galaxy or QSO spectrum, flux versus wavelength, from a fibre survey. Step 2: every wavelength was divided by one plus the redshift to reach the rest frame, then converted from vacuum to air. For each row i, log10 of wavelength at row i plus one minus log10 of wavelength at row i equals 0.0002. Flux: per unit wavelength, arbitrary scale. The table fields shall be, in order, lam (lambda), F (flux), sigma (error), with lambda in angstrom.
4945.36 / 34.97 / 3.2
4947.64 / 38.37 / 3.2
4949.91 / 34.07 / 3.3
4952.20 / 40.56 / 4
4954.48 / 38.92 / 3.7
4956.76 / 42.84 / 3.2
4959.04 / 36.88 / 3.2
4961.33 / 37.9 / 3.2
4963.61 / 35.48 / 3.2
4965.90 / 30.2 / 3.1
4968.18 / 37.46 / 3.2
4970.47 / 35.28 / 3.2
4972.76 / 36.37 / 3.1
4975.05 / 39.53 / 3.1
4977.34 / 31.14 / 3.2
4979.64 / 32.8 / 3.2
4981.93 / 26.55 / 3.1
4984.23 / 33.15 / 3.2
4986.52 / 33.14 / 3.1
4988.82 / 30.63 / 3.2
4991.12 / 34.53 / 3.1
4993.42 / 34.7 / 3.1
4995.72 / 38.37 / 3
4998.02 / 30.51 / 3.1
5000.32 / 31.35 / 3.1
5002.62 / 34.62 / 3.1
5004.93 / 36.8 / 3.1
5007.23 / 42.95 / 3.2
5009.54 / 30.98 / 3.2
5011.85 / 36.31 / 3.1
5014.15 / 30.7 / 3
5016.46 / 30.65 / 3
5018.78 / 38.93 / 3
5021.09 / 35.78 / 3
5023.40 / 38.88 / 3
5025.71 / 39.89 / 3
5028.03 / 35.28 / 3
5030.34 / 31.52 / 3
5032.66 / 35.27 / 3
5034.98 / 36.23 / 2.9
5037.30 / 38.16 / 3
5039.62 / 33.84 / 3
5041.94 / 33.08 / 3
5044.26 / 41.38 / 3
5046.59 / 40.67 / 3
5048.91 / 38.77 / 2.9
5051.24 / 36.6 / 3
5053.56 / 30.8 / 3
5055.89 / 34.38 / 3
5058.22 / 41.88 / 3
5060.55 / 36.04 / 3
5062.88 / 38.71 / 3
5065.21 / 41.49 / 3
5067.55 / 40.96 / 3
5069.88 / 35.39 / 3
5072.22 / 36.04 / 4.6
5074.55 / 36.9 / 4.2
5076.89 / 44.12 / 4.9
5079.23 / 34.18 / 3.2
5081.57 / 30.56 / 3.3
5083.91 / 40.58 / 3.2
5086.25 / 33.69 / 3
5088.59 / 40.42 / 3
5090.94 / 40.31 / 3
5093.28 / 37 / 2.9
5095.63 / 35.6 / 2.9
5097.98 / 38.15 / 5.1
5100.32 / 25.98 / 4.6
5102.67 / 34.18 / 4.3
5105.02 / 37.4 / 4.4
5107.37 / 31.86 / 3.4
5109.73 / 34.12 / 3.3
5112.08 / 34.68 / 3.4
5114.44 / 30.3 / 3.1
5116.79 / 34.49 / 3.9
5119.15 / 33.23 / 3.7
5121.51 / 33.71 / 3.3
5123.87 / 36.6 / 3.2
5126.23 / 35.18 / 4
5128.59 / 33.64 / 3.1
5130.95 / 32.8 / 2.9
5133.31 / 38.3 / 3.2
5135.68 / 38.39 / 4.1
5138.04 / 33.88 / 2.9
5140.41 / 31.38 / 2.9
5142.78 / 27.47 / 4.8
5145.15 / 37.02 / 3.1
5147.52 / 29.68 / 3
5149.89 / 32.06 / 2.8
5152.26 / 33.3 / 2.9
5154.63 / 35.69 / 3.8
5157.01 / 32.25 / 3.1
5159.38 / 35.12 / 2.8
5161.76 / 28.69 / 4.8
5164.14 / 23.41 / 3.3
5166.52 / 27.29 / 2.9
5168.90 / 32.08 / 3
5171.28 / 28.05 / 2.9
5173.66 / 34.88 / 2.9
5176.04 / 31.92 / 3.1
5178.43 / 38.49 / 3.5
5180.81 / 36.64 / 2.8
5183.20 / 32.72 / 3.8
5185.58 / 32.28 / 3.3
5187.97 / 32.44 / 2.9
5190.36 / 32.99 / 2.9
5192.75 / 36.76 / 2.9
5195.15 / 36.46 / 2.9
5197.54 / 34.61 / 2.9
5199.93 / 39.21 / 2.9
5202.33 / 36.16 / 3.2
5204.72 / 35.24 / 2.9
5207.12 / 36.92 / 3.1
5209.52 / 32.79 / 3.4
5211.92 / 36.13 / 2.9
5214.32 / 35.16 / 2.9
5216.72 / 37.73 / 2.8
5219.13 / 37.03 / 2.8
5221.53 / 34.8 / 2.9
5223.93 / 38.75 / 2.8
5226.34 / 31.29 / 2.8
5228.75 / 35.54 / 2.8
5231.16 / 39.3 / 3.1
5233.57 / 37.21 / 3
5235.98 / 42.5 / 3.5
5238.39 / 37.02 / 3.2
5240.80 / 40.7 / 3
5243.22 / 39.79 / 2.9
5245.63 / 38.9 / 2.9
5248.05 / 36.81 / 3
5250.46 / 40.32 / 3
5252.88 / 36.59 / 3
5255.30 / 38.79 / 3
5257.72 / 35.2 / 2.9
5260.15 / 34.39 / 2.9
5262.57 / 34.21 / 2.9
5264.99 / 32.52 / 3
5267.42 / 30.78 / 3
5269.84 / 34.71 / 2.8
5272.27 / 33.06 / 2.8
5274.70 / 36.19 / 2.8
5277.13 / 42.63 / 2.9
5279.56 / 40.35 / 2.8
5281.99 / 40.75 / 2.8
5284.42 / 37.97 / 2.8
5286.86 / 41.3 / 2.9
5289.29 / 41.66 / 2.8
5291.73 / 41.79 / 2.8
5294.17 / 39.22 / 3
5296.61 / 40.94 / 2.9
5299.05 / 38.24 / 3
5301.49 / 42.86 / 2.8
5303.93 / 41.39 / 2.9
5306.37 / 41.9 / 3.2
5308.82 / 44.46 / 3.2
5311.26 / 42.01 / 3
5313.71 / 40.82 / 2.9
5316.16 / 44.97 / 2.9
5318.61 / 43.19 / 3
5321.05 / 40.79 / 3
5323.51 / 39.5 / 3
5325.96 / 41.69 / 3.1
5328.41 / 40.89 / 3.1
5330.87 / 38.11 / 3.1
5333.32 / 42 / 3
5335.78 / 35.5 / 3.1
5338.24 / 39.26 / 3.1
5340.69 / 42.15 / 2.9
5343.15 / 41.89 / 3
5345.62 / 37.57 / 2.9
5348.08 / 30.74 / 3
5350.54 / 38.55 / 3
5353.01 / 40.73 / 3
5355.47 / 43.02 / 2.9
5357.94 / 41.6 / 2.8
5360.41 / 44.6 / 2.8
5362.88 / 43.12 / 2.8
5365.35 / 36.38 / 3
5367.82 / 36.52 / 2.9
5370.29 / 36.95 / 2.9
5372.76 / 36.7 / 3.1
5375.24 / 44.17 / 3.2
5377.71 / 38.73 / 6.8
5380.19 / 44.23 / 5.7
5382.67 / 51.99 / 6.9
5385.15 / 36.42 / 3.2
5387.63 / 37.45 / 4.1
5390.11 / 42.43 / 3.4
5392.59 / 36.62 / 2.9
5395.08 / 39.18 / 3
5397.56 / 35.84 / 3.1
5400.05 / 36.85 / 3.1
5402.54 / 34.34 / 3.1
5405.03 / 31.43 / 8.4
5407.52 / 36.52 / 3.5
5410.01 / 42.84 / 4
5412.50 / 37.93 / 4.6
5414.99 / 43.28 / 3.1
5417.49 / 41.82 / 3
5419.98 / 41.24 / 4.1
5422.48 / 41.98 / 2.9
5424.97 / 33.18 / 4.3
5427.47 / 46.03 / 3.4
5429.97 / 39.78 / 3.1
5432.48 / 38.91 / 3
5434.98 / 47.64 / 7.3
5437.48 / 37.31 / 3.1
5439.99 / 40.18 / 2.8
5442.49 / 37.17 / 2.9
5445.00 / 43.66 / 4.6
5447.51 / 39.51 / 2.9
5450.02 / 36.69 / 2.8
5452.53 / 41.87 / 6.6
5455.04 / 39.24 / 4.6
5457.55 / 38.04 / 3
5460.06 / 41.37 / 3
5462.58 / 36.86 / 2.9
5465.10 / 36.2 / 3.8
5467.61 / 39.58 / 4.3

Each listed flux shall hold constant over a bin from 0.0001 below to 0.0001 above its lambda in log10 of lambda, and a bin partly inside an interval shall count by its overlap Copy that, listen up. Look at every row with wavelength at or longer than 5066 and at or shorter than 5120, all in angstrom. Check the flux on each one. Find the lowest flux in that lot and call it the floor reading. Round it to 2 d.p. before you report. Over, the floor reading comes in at 25.98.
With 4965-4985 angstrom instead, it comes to 26.55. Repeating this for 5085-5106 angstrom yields 25.98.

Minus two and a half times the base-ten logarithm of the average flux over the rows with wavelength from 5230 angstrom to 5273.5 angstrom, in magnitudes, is -3.92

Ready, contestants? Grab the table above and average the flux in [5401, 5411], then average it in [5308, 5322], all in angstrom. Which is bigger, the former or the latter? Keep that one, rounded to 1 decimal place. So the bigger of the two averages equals 42.7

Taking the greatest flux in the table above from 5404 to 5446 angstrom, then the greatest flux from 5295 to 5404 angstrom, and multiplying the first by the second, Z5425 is 2477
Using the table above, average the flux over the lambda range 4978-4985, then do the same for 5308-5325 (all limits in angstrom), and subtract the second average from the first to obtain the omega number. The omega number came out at -11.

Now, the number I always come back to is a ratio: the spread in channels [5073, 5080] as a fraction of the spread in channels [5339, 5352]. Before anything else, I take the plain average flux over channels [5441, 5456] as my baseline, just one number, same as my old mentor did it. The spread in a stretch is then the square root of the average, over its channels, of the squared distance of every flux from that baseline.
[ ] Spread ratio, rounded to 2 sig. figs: 1.0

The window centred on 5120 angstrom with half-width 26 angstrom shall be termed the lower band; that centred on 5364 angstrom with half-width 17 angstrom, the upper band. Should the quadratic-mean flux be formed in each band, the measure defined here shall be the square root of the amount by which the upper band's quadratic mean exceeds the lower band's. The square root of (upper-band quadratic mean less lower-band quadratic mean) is 2.4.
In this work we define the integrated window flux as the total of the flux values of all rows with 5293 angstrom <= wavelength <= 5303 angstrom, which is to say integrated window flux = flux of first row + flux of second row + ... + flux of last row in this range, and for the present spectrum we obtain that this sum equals 161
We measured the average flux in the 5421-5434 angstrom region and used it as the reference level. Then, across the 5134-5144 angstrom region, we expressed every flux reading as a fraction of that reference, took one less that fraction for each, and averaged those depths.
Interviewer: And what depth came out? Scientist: 0.18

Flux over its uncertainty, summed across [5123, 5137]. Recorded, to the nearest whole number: 64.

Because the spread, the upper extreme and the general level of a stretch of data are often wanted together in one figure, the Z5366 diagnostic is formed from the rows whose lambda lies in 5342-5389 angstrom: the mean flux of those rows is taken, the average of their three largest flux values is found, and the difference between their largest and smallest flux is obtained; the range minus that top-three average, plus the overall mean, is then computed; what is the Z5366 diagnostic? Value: 14.4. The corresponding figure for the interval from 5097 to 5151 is 7.8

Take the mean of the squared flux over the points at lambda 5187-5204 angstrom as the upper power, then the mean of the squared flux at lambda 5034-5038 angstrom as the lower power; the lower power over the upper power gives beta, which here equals 1.09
